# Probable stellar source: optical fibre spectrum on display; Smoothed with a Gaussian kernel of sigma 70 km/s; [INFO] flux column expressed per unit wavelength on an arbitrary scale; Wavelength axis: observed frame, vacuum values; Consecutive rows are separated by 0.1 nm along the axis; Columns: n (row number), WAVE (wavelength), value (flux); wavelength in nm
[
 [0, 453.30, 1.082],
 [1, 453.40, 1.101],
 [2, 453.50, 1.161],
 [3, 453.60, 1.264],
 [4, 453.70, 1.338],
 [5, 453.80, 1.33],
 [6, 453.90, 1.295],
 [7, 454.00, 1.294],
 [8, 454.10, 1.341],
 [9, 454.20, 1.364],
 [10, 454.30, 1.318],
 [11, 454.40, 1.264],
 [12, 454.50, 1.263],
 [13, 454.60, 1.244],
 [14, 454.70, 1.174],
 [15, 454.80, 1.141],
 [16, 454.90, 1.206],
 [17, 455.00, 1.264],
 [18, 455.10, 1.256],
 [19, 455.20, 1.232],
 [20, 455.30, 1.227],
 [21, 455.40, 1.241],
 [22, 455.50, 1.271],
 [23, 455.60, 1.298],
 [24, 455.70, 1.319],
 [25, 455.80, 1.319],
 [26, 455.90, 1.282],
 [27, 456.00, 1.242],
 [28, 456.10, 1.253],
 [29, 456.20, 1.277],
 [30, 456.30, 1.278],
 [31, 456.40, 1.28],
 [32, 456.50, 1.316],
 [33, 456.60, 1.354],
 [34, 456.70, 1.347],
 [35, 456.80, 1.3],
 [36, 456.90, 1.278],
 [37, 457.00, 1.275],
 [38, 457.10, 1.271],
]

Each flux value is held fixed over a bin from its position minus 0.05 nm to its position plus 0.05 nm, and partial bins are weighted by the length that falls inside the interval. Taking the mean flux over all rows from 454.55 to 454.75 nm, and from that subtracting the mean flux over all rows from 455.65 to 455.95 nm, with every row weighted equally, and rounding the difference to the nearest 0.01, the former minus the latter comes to -0.10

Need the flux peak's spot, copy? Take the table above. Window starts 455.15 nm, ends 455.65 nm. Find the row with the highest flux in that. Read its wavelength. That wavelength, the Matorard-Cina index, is 455.60 nm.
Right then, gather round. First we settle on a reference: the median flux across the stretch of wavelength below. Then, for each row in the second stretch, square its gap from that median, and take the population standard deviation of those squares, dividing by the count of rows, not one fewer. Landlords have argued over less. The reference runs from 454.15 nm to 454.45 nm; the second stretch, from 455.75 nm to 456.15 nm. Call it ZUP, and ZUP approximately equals 0.0023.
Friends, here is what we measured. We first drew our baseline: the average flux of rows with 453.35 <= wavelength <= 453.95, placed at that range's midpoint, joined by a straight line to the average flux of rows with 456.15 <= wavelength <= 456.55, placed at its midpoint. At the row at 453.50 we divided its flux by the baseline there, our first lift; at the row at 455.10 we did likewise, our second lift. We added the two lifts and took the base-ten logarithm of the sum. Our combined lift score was 0.284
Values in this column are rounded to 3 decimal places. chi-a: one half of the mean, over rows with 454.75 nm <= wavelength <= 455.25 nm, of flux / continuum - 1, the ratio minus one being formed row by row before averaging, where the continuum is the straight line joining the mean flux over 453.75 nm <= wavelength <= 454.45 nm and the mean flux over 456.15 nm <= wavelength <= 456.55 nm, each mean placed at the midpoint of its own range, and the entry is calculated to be -0.032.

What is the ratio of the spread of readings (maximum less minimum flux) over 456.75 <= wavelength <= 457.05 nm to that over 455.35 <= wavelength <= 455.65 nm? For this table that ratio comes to 0.44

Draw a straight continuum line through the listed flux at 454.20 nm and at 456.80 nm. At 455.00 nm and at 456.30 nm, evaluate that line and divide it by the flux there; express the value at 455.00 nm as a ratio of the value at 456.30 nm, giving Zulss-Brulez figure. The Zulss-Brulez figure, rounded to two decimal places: 1.04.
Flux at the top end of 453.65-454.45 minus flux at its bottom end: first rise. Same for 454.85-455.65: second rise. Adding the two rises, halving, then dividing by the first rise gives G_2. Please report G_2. -0.1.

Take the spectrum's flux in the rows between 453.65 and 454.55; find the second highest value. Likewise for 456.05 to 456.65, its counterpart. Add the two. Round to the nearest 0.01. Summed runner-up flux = 2.66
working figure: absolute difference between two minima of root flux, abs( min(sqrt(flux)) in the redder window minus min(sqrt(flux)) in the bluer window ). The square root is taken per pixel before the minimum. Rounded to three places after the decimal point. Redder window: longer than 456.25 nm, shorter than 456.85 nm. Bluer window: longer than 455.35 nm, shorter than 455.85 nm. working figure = 0.016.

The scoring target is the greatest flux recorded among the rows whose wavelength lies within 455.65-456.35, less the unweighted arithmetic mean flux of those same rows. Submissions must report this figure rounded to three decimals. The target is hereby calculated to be 0.038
